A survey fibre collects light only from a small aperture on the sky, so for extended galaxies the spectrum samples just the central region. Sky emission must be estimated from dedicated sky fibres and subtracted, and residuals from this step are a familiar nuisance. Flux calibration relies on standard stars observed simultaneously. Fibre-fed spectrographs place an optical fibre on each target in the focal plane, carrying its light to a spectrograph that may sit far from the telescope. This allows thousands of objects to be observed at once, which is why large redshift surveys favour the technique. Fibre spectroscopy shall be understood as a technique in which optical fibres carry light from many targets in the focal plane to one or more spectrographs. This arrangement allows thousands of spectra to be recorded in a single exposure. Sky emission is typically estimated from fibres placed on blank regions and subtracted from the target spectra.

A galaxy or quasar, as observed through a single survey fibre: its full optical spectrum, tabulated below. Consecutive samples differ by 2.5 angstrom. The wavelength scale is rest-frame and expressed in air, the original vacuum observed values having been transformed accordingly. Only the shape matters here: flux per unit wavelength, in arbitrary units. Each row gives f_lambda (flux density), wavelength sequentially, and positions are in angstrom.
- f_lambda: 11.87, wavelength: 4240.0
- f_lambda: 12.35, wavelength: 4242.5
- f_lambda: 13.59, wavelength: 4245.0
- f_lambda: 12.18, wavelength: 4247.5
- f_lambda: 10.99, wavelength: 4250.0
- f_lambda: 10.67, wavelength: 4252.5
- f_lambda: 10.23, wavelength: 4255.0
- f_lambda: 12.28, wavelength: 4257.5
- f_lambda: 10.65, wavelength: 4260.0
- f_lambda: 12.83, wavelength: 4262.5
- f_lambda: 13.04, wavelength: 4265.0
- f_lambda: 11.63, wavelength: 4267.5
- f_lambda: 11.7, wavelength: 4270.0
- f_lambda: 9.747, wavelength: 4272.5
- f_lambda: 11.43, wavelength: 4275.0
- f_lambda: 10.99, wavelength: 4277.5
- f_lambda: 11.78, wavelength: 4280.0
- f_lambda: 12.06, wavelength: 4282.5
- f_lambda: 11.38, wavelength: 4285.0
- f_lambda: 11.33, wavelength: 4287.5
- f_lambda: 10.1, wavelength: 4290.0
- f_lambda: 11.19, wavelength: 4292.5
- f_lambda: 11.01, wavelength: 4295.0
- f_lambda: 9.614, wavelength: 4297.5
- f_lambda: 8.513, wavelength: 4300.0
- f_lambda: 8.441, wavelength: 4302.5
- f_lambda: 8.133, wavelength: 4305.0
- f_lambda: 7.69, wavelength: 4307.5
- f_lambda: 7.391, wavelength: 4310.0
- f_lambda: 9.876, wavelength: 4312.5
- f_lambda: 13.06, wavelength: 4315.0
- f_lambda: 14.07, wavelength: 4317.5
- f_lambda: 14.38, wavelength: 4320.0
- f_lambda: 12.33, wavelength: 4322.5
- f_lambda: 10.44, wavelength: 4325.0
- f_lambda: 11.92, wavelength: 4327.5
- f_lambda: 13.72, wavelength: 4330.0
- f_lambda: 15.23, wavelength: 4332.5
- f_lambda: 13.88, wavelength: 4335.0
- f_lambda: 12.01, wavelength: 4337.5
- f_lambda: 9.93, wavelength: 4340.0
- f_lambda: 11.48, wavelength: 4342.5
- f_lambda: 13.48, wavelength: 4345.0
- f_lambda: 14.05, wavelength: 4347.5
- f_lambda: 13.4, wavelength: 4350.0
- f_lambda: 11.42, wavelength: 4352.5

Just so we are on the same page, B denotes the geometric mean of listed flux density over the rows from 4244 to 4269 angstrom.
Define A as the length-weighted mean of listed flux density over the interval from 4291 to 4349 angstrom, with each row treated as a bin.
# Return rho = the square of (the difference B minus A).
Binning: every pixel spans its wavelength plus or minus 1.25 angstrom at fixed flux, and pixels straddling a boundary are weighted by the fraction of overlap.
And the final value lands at 0.1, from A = 11.4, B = 11.8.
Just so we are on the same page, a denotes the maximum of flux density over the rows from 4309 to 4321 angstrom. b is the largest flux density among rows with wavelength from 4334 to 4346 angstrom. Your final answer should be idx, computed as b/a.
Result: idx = 1.0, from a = 14.38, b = 13.88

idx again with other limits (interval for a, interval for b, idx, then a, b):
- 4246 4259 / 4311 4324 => 1.2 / 12.28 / 14.38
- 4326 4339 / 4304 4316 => 0.9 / 15.23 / 13.06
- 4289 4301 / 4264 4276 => 1.2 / 11.19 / 13.04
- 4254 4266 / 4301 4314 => 0.8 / 13.04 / 9.876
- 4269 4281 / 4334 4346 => 1.2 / 11.78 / 13.88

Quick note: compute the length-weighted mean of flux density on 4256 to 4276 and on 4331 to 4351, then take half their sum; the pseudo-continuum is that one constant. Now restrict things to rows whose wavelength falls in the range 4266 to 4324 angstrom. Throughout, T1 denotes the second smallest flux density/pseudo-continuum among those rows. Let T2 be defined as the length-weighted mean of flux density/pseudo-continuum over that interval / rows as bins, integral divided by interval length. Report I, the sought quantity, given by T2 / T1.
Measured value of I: 1.40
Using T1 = 0.63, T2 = 0.877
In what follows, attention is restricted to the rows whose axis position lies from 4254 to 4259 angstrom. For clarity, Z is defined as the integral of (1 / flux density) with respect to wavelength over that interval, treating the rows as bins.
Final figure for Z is 0.45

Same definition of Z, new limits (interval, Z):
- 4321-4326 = 0.44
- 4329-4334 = 0.35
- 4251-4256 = 0.48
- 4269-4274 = 0.47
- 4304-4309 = 0.64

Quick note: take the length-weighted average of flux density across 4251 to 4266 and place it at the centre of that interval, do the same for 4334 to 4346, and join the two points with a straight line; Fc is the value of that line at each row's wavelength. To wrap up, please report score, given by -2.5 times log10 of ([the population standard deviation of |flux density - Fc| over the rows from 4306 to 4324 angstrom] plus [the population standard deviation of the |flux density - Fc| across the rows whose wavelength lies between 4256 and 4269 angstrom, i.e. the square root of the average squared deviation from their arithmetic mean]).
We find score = -0.69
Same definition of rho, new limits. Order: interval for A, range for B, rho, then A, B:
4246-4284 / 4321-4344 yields 0.5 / 11.5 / 12.2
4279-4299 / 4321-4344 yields 1.5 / 11.0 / 12.2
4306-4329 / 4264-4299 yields 0.0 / 11.2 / 11.2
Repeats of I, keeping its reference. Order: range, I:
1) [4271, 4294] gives 1.10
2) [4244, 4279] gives 1.13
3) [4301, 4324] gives 1.37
